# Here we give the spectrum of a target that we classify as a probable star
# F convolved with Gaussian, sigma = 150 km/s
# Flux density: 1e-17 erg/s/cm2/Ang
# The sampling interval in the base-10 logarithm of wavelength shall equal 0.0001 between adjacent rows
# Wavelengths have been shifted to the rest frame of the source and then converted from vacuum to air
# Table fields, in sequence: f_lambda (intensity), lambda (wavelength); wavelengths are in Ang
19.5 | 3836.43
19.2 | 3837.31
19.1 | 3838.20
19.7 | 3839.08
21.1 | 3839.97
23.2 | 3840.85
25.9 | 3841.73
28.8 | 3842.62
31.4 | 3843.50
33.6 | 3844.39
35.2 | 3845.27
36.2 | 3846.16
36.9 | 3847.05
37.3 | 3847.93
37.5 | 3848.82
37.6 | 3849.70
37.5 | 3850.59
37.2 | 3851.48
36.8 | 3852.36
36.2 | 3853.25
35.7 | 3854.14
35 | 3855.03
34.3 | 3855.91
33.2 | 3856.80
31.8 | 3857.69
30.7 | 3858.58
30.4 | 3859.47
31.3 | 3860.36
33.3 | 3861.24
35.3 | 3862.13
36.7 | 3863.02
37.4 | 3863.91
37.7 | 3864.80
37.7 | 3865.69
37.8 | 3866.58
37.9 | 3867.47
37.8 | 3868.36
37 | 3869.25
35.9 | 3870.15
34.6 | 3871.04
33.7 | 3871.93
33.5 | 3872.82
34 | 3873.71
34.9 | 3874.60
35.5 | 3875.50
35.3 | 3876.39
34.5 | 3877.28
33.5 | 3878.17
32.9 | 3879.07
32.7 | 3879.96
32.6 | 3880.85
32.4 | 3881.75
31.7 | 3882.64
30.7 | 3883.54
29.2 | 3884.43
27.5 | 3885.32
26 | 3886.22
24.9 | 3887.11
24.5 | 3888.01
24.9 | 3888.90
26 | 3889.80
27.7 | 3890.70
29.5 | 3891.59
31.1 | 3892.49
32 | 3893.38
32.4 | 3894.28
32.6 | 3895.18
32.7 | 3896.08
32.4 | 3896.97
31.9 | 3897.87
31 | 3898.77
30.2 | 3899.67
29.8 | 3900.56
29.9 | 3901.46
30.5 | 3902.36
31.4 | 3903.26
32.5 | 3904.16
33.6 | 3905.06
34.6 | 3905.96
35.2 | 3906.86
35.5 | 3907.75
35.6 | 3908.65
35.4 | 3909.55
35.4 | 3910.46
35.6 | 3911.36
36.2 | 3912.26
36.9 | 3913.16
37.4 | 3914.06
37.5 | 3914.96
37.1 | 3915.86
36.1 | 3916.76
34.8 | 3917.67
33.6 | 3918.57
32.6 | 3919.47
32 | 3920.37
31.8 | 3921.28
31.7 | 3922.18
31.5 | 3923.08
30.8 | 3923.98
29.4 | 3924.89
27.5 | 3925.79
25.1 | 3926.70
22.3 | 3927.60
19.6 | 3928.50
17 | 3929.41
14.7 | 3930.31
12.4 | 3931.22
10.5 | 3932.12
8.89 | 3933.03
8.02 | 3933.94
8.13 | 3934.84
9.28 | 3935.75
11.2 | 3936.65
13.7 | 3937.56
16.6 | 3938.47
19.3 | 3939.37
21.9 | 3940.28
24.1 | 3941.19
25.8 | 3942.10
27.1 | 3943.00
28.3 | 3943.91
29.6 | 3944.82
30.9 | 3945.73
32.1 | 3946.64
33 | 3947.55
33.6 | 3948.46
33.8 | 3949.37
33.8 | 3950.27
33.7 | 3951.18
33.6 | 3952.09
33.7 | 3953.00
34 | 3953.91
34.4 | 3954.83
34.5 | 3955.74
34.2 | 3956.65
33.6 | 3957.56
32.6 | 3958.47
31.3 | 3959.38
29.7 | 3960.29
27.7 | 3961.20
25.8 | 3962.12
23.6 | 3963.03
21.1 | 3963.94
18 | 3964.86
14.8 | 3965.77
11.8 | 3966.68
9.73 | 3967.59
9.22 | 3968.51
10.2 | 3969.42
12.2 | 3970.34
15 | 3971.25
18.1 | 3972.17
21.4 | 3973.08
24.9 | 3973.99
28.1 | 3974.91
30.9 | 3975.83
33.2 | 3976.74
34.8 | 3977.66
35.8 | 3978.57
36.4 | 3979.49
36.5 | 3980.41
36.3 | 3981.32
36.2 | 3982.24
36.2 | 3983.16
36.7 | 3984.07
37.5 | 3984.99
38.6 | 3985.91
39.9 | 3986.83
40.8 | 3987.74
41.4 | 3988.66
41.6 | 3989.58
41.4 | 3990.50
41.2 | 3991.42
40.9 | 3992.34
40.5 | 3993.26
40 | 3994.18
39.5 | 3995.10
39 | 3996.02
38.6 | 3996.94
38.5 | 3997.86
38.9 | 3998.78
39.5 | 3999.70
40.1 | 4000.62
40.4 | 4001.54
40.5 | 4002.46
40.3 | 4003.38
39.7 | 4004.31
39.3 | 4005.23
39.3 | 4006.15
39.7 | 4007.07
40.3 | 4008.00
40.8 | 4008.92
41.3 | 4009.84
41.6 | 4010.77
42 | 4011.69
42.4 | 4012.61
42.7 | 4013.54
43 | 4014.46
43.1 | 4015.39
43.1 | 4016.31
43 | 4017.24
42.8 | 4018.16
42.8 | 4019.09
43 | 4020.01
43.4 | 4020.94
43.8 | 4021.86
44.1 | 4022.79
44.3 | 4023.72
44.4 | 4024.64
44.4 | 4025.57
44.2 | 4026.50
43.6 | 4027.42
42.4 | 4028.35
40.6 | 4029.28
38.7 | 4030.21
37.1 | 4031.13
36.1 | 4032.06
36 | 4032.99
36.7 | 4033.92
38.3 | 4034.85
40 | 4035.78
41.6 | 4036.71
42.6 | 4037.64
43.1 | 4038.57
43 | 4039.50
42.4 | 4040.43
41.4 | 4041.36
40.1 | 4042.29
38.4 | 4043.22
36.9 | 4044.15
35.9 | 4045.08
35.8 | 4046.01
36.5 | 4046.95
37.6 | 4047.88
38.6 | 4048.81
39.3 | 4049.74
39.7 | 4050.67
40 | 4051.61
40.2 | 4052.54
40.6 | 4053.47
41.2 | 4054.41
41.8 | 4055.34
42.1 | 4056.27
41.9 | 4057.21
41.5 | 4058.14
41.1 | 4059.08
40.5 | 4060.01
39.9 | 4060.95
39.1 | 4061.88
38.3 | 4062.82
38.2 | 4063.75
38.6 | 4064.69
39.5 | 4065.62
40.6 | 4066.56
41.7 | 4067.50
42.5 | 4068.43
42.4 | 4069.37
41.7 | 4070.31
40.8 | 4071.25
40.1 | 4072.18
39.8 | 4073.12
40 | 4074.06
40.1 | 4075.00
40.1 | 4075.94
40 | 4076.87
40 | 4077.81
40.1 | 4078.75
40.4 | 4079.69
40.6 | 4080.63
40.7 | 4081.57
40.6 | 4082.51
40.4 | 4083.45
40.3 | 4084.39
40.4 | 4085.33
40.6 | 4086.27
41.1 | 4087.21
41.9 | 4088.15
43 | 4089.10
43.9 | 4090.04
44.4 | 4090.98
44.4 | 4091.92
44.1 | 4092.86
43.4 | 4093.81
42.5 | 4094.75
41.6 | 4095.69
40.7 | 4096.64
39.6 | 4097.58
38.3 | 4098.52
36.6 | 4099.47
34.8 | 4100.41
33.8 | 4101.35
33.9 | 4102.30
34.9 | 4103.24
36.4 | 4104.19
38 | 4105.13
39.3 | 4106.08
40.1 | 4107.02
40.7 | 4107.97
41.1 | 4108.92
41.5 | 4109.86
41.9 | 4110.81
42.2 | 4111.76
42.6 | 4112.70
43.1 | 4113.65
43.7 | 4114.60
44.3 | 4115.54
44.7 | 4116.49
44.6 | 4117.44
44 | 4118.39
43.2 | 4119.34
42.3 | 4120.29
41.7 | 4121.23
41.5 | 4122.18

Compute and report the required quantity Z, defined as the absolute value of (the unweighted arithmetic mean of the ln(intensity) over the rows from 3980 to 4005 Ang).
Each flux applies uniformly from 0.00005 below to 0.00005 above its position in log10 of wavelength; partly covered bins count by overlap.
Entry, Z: 3.67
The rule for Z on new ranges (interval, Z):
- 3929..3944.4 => 2.70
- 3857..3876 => 3.55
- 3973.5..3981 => 3.48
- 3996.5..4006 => 3.68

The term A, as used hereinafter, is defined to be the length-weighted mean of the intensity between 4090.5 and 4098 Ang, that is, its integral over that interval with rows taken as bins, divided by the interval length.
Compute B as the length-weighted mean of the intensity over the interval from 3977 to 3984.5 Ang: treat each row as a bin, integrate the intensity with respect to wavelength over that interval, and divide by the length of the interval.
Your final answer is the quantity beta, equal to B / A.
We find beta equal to 0.85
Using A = 42.6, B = 36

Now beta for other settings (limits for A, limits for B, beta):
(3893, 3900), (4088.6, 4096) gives 1.36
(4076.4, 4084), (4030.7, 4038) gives 0.95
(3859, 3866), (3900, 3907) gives 0.92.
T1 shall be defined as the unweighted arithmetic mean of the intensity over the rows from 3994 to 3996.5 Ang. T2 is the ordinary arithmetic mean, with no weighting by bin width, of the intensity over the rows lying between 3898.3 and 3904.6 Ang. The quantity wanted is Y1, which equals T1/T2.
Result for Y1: 1.3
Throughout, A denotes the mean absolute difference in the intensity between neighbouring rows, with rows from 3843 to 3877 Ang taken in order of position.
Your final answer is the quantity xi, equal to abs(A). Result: 0.7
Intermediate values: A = 0.7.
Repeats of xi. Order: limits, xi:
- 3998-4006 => 0.4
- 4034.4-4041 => 0.9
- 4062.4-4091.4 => 0.4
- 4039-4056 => 0.8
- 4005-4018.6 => 0.3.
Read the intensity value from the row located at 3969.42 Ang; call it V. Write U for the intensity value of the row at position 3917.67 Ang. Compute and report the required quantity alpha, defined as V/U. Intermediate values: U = 34.8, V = 10.2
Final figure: 0.3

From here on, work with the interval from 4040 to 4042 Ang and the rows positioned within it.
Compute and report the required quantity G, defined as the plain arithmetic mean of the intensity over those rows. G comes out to 42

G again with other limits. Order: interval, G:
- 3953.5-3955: 34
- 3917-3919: 34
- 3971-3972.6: 17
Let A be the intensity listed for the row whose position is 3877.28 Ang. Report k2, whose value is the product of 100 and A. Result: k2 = 3450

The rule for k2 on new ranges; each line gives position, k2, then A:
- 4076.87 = 4000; 40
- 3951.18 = 3370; 33.7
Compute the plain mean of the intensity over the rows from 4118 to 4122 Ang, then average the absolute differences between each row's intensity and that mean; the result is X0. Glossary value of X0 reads 0.80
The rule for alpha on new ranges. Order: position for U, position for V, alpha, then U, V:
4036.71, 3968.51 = 0.2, 41.6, 9.22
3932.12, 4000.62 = 3.8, 10.5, 40.1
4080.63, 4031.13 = 0.9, 40.6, 37.1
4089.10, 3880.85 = 0.8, 43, 32.6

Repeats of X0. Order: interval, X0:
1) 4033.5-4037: 1.65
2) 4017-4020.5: 0.10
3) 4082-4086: 0.09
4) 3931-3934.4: 1.50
